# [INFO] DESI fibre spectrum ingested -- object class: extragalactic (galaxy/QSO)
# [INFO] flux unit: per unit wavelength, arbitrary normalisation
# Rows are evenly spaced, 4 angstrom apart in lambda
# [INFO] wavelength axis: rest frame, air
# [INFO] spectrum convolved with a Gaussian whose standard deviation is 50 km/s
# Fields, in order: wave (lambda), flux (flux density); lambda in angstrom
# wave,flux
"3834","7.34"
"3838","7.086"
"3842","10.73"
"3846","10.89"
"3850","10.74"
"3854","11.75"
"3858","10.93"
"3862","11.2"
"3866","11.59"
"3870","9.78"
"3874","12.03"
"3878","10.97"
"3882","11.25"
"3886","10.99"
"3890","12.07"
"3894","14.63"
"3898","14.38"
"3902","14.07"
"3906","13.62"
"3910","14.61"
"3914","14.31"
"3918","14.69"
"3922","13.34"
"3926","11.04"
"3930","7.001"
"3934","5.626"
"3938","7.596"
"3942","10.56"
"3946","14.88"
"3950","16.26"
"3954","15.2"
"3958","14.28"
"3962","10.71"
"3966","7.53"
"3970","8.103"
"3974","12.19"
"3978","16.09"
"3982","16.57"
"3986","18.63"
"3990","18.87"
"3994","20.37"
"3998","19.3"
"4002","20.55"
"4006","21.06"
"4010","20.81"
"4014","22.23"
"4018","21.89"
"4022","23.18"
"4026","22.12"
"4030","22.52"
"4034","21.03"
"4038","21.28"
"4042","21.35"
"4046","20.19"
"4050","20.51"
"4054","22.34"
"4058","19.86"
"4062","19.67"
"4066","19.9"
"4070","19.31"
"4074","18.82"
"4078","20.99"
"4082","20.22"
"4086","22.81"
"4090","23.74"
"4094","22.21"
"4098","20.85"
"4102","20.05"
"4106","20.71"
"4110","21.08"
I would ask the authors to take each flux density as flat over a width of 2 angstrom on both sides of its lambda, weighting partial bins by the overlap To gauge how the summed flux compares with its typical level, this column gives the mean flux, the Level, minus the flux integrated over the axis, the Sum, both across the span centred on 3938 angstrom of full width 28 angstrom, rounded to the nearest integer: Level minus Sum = -281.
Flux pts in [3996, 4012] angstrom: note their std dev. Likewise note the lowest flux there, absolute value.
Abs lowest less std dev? 19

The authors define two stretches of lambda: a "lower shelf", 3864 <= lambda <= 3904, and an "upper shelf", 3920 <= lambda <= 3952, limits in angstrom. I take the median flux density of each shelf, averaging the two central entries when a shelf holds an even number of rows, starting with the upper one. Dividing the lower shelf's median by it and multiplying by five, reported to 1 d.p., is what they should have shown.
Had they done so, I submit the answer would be 5.5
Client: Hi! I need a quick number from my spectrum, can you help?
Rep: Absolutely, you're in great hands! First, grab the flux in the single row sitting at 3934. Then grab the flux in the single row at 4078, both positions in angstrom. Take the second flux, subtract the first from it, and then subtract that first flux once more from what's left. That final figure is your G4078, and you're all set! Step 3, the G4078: 10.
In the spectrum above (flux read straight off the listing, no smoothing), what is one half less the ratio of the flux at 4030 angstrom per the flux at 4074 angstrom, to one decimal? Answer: -0.7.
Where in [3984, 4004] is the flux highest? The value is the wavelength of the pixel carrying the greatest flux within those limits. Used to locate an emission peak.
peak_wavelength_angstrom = 4002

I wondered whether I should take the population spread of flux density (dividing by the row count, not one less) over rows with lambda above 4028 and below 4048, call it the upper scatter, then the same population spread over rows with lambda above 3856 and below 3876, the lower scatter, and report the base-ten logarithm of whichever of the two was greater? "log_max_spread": -0.12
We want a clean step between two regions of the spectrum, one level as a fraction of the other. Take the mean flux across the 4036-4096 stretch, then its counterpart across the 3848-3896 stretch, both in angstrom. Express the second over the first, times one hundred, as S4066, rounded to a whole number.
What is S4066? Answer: 55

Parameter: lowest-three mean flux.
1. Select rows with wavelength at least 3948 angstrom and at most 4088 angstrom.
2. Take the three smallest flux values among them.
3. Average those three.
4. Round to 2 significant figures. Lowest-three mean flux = 8.8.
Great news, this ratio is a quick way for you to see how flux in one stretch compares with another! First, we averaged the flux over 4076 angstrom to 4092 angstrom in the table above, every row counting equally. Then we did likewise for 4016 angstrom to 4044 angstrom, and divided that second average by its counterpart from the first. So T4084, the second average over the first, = 1.0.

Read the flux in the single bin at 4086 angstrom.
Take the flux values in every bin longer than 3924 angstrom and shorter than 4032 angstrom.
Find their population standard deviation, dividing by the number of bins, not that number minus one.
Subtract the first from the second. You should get -17.3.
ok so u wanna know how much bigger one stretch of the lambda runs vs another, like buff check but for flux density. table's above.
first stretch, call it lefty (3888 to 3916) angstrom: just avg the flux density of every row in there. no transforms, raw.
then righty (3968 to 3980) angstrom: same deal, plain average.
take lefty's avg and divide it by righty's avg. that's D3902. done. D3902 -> 1.15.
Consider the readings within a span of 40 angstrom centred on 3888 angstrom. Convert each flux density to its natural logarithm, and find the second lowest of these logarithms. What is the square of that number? 5.7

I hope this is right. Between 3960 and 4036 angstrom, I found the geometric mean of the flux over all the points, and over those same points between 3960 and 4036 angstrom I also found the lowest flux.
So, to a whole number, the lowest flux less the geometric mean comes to -10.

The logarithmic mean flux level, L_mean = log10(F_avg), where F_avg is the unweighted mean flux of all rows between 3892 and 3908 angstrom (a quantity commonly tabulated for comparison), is 1.15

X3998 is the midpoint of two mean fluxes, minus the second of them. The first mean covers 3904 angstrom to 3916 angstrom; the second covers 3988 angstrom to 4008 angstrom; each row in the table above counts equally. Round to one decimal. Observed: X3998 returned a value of -2.9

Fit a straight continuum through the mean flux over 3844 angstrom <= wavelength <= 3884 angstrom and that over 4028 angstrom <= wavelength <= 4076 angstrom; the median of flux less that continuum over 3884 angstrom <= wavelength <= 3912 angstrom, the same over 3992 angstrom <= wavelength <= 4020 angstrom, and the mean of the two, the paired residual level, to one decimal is 1.9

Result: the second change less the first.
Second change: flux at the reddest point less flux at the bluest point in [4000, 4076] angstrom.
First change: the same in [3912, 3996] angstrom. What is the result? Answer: -7.8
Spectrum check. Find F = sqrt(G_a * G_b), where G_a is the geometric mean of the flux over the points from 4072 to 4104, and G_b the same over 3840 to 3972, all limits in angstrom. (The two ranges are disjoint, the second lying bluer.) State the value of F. 15.5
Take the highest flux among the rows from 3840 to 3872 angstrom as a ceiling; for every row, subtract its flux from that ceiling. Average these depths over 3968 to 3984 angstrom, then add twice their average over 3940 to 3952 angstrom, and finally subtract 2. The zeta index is -7.8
